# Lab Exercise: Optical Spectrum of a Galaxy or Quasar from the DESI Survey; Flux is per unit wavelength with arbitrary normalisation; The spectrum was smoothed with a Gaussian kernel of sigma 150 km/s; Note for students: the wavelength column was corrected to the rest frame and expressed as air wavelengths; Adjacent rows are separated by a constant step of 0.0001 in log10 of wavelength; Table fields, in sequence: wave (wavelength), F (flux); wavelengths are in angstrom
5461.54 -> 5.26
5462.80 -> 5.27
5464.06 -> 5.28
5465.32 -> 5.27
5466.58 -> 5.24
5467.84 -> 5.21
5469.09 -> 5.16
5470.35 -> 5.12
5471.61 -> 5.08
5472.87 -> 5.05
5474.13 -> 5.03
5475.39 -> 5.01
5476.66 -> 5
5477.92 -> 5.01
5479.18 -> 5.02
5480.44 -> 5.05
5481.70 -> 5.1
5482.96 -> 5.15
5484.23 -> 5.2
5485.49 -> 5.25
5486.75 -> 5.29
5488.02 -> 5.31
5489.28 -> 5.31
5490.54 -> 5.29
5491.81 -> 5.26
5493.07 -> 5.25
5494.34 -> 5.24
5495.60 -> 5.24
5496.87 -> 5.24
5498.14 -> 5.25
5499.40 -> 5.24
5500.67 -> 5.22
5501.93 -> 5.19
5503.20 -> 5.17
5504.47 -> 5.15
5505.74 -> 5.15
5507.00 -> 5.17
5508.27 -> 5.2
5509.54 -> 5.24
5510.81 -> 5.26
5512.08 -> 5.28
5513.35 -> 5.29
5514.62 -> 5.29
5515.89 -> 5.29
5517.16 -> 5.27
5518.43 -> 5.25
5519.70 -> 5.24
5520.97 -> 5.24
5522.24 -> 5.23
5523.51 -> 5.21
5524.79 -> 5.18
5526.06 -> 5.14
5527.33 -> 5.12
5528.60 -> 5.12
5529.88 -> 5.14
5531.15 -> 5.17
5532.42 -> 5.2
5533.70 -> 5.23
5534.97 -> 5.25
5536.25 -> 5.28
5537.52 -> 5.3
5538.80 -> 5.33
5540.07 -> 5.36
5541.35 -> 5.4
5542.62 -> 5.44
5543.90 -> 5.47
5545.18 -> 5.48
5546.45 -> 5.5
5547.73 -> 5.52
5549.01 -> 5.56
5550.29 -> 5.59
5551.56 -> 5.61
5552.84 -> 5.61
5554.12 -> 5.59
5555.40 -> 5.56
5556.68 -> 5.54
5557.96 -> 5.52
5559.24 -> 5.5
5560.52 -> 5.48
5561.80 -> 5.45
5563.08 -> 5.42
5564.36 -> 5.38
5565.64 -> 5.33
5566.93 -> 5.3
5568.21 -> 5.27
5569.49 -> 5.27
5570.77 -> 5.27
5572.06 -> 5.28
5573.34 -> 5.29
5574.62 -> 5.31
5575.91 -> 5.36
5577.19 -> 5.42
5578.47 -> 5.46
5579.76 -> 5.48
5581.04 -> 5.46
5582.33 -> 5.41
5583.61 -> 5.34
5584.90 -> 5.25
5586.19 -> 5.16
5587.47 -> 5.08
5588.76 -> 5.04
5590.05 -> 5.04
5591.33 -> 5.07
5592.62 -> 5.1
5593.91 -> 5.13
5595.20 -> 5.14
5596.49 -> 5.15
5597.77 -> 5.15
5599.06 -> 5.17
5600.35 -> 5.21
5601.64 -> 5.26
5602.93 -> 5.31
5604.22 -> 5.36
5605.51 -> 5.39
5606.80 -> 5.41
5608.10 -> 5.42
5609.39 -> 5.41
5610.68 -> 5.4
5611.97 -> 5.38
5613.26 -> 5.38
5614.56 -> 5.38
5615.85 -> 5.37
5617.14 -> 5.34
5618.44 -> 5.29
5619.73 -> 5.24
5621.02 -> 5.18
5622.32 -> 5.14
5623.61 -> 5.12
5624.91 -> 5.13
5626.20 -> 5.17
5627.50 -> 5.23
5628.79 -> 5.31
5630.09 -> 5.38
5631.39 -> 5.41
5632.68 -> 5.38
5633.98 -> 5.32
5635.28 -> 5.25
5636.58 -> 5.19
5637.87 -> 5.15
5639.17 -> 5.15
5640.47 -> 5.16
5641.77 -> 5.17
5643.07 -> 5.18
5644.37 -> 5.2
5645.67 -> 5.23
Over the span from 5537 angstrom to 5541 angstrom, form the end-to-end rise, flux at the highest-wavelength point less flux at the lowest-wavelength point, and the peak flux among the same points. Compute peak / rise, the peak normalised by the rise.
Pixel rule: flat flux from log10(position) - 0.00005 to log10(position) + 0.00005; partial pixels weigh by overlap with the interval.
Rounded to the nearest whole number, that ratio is 89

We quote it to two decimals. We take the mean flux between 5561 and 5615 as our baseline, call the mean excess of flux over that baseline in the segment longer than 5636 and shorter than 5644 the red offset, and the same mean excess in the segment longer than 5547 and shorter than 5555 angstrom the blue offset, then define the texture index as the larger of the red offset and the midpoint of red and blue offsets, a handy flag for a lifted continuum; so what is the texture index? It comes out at 0.08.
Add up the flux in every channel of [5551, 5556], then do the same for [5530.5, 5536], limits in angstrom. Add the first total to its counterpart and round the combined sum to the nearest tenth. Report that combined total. 43.2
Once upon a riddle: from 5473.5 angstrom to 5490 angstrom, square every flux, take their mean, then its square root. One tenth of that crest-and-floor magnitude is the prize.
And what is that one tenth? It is 0.513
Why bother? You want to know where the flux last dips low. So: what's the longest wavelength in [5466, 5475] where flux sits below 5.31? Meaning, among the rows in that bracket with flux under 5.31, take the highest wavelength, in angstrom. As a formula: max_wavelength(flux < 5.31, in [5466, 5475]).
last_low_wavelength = 5474.13 angstrom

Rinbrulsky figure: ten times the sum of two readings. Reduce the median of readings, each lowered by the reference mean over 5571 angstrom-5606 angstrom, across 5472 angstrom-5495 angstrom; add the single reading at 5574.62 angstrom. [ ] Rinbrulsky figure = 52.3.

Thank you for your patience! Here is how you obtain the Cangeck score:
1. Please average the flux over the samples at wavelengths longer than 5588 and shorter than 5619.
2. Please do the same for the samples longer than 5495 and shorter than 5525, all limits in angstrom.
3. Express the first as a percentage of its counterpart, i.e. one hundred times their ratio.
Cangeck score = 101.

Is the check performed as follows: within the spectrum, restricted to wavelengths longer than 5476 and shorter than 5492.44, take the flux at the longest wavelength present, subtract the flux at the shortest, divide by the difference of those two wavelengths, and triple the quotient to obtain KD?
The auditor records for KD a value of 0.05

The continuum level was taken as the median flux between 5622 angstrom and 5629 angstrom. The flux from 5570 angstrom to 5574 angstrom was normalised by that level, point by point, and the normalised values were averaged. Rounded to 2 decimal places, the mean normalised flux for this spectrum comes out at 1.02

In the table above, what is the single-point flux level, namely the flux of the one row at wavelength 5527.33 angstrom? 5.12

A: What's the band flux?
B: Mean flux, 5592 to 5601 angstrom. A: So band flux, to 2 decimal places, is 5.15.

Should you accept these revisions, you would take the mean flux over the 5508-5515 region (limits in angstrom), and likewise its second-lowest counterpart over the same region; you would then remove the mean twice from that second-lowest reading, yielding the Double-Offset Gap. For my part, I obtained -5.28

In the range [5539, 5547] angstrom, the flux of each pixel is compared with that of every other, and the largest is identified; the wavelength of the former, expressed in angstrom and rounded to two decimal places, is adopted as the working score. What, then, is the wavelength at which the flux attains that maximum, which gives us 5546.45 angstrom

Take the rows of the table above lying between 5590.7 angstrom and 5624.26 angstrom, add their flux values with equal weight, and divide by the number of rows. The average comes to 5.27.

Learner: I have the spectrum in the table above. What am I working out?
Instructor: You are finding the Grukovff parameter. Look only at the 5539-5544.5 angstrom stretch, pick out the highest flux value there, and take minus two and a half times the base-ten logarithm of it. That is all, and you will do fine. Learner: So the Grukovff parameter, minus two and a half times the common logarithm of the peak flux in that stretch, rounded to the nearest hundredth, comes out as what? -1.84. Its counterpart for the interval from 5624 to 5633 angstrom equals -1.83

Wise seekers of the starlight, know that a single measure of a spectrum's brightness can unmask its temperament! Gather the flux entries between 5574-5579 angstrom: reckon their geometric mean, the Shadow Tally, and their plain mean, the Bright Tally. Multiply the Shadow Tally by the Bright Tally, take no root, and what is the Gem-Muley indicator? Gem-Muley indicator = 29.0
